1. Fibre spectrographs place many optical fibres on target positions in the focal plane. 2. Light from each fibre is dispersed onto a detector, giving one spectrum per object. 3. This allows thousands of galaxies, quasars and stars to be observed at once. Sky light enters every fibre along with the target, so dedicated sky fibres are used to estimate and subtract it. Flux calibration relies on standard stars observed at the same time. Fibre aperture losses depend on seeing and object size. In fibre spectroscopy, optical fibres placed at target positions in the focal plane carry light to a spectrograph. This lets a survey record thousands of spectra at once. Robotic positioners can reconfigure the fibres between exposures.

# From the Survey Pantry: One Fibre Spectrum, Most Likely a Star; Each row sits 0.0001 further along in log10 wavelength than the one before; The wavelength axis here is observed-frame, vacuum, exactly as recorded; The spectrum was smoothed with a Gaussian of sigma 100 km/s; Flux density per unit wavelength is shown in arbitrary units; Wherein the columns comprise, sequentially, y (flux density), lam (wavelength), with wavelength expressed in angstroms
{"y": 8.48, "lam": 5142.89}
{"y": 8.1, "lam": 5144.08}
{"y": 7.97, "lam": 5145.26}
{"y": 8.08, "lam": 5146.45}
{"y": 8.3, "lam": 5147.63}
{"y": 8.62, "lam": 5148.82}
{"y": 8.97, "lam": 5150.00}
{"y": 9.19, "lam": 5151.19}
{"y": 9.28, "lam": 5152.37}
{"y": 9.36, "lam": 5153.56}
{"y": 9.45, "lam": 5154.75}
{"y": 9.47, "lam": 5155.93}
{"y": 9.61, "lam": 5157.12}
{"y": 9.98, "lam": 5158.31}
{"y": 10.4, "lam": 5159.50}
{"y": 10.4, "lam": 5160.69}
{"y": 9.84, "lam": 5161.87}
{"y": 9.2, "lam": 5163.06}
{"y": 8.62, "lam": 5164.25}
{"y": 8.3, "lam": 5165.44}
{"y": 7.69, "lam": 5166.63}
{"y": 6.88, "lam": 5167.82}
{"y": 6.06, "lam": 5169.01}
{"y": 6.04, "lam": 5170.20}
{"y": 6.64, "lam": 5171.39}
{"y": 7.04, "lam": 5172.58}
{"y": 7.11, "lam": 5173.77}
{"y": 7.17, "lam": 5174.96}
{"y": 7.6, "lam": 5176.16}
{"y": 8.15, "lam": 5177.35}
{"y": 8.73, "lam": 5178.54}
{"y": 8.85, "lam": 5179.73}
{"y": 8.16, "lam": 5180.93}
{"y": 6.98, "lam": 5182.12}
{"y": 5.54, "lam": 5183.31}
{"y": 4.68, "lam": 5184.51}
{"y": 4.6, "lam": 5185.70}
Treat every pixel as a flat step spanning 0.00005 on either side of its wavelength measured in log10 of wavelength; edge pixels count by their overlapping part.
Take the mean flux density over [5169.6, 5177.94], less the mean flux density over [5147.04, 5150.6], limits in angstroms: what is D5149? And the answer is -1.5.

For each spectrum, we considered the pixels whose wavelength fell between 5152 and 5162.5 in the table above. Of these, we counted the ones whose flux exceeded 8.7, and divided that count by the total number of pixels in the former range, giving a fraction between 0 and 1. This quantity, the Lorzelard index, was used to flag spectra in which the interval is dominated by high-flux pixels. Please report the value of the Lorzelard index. 1.0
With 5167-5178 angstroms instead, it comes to 0.0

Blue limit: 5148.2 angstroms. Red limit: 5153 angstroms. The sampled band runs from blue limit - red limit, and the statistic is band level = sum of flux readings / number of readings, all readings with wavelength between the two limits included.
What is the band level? 9.0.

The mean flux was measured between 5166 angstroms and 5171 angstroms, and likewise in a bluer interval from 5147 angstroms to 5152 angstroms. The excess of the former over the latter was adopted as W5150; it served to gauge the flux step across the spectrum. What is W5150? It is -2.1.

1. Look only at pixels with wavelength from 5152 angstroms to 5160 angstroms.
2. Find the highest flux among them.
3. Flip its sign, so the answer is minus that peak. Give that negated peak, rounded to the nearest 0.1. -10.4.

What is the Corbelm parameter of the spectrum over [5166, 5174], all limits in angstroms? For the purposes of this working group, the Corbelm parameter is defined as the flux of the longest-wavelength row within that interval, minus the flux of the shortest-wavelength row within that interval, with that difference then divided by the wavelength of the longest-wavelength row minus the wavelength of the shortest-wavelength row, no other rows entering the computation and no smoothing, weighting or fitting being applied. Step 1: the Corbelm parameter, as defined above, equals -0.08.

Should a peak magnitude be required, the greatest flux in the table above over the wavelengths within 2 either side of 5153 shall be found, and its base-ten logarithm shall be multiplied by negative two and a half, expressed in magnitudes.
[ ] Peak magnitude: -2.44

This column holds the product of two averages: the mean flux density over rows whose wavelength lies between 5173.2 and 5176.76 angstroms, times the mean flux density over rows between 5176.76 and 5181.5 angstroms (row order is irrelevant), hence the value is 62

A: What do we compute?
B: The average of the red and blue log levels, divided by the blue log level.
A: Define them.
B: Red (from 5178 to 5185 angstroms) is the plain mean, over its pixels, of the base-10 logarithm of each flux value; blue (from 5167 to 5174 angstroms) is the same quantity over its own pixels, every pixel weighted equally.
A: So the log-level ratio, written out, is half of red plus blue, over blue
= 1.01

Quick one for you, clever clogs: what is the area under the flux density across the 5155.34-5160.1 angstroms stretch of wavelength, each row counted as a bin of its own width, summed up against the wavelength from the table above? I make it 47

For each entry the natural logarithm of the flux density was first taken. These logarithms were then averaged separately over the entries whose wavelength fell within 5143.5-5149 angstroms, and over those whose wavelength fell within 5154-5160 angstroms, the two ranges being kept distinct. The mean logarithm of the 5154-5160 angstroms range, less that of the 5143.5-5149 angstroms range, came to 0.17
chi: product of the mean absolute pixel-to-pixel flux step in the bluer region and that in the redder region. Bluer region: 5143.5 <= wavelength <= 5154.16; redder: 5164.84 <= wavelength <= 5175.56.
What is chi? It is 0.081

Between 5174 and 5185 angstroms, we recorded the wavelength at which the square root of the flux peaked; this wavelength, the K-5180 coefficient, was 5179.73 angstroms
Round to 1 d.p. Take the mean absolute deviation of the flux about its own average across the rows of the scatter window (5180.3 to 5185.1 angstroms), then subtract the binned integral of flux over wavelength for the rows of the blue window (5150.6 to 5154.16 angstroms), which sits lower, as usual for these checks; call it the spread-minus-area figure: -31.8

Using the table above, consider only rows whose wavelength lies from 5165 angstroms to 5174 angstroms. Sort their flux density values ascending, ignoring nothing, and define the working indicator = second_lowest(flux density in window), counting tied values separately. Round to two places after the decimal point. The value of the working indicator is 6.06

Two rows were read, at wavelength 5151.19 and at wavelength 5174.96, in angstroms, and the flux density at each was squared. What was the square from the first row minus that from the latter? 33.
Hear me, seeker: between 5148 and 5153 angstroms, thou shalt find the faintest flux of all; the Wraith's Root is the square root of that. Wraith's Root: 2.9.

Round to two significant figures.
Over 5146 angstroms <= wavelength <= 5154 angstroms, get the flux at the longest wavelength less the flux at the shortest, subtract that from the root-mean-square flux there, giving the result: 7.6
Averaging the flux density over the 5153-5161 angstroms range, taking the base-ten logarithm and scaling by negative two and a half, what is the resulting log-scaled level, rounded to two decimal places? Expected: -2.48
